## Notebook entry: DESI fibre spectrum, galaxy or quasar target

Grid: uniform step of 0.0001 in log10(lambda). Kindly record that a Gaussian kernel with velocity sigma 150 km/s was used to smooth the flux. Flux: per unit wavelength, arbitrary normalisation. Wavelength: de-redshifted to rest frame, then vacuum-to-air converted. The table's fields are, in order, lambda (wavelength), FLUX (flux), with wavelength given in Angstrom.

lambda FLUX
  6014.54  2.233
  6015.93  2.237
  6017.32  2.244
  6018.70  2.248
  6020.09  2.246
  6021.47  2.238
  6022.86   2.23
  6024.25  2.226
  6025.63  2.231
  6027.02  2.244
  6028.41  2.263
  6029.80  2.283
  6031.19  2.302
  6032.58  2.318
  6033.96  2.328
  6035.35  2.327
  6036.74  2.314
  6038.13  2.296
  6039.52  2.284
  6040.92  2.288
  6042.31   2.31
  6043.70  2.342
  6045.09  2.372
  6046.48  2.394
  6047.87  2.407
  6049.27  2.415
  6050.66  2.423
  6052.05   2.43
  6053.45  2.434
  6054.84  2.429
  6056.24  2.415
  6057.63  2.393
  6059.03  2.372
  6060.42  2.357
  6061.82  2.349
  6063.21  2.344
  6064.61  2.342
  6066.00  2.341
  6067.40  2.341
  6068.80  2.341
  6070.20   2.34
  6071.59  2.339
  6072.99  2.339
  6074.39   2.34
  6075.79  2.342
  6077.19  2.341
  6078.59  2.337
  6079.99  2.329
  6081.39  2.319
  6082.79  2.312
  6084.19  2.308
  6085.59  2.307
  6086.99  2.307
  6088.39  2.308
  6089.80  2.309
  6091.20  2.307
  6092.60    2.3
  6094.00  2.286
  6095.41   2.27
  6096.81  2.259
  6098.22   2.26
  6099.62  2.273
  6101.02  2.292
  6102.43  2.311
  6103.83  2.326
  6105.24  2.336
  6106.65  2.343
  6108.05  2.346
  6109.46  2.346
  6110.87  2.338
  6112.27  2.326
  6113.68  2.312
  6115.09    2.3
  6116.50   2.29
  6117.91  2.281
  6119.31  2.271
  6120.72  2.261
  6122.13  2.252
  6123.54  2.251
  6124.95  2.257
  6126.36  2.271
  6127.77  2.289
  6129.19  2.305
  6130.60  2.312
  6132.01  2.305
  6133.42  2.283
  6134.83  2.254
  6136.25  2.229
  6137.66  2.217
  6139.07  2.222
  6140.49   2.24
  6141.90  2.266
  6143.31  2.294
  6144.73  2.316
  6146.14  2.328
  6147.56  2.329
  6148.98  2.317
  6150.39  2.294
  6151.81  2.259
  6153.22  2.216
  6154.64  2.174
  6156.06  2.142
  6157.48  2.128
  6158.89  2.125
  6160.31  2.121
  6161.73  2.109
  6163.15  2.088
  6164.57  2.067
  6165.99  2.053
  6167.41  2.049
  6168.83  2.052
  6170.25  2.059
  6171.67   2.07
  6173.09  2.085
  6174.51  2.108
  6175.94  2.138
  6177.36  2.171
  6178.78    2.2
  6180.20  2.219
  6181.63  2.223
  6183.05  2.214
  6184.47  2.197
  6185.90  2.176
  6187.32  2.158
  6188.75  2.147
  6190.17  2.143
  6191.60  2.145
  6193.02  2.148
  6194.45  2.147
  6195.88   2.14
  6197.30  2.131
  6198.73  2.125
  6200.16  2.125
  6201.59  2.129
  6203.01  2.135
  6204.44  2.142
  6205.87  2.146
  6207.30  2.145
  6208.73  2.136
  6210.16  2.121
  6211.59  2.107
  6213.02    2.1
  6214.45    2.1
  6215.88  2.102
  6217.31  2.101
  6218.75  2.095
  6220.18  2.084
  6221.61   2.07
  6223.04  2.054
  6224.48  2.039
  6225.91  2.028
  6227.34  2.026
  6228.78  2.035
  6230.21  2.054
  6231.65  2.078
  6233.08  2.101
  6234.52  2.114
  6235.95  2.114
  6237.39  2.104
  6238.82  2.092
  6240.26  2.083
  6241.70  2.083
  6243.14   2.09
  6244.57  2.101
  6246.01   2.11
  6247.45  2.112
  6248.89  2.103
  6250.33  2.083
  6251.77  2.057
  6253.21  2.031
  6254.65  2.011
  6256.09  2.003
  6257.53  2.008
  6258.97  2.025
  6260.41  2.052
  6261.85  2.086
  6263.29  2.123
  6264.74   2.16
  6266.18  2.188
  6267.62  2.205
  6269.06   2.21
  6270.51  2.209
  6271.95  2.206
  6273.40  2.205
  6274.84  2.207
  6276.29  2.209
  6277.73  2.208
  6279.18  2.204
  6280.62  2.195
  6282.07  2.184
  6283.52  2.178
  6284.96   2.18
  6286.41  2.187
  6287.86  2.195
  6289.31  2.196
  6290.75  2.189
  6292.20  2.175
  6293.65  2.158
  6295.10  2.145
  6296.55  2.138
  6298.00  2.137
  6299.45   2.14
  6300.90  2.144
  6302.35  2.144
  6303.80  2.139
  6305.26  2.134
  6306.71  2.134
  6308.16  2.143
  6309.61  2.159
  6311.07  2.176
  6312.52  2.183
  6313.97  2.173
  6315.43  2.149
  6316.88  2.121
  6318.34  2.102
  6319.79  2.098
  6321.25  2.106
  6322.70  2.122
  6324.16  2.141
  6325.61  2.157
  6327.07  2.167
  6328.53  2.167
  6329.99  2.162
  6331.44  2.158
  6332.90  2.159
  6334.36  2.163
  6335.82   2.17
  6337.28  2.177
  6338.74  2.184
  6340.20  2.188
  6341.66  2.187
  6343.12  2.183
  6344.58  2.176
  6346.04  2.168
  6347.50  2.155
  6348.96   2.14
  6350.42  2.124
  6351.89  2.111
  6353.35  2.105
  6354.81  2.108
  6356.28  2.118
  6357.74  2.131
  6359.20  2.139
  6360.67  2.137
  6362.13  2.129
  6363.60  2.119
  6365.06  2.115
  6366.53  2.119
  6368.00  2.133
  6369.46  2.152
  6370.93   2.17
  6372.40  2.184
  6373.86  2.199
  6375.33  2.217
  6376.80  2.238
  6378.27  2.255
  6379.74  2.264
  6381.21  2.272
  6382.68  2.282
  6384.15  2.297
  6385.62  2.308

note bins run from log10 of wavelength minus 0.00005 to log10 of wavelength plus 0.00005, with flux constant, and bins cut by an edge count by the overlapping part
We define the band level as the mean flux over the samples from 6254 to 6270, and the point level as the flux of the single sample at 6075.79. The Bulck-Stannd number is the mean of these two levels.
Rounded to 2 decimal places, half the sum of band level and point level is 2.22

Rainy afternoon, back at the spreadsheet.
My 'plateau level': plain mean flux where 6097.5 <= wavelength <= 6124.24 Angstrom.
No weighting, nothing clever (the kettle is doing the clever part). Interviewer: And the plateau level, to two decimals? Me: 2.30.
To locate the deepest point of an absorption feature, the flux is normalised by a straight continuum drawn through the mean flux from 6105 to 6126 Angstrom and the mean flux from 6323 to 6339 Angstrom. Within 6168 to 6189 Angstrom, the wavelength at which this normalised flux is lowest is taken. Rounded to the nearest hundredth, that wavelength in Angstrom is 6168.83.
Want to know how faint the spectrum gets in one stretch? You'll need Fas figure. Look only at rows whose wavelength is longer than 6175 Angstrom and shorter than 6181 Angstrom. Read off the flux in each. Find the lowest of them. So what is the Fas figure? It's 2.138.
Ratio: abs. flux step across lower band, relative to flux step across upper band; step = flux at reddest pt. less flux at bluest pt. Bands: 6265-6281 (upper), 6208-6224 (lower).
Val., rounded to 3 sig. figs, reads 11.7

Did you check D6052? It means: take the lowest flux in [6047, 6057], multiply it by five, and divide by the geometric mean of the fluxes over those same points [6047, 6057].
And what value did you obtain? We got 4.97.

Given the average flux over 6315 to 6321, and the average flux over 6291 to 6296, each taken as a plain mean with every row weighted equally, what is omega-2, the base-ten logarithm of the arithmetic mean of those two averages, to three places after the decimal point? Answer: 0.330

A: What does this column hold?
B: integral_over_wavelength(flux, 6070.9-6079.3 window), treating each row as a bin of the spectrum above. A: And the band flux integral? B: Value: 19.6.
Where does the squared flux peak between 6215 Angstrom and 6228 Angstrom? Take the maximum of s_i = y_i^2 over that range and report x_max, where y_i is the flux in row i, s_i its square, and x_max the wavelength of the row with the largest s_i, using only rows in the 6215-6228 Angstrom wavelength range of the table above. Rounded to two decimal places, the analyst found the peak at 6215.88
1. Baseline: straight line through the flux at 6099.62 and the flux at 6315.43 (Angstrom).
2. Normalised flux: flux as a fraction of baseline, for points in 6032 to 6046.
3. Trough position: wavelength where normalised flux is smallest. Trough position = 6039.52 Angstrom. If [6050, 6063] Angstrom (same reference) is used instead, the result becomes 6061.82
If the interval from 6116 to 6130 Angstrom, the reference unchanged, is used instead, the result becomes 6123.54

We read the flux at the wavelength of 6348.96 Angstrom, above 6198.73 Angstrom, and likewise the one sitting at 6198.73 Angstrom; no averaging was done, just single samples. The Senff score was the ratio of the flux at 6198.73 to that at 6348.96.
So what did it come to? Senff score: 0.99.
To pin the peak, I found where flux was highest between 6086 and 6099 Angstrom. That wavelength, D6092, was 6089.80 Angstrom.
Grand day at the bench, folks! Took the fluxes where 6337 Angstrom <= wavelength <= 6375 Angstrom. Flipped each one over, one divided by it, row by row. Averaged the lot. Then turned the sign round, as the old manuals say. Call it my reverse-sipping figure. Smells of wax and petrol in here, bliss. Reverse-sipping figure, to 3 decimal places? -0.466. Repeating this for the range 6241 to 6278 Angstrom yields -0.473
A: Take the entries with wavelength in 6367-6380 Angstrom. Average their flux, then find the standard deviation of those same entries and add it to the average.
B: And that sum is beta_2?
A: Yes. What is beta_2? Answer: 2.24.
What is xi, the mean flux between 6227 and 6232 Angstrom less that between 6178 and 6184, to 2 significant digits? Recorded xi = -0.17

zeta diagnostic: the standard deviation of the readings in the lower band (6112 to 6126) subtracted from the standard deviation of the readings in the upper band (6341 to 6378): 0.010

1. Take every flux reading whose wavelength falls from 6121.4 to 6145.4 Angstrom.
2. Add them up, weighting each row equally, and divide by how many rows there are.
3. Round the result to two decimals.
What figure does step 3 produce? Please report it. 2.27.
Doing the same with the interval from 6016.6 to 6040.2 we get 2.27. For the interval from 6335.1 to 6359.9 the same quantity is 2.15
